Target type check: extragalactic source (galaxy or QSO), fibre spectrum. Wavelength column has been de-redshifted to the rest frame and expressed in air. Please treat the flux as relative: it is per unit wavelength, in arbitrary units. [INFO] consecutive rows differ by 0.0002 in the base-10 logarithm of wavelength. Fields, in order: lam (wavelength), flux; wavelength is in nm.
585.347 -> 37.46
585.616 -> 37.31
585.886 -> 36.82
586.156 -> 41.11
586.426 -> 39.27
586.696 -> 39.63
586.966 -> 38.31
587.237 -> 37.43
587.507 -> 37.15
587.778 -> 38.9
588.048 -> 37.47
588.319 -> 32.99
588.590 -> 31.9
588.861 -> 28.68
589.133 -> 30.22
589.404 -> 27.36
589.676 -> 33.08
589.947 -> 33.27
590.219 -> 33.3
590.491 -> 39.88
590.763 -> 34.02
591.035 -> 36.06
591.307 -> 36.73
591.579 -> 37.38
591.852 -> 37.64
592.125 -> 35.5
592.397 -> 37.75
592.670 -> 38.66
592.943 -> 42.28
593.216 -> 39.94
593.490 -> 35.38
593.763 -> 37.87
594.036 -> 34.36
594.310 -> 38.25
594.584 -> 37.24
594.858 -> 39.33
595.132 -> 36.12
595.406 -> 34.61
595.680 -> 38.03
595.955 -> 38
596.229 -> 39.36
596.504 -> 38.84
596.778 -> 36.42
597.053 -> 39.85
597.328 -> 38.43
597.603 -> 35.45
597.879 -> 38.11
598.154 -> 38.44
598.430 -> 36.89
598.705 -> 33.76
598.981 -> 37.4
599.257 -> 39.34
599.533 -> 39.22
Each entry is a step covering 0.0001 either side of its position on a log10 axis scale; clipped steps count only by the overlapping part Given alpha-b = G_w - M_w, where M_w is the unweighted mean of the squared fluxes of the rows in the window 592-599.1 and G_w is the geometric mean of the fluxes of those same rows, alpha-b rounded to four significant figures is -1376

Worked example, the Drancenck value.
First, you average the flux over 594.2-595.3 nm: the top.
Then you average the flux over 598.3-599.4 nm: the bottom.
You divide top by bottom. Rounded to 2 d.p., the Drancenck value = 1.02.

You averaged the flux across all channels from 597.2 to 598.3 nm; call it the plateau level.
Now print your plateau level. 37.6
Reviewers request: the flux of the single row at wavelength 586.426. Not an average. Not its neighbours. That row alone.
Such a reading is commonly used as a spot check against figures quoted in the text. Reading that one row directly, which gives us 39.27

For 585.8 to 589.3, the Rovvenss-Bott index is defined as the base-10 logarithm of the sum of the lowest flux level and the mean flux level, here 1.81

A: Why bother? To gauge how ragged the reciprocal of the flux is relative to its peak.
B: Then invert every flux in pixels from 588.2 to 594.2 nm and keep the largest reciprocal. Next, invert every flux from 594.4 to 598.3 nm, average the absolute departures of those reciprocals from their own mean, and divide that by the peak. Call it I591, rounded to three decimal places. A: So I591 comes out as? 0.025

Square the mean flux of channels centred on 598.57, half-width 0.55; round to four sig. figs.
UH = 1341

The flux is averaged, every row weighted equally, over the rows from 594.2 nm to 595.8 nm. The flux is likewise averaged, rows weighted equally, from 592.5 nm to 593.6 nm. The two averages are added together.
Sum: 76.3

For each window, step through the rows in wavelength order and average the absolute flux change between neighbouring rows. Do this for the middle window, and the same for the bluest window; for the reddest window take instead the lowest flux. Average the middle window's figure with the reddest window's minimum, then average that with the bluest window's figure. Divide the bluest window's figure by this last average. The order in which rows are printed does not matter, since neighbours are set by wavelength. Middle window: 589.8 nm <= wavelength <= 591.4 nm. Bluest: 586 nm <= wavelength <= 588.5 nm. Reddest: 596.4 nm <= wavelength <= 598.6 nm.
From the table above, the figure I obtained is 0.148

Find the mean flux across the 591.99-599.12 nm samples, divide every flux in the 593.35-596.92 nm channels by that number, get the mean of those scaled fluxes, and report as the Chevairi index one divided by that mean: 1.01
